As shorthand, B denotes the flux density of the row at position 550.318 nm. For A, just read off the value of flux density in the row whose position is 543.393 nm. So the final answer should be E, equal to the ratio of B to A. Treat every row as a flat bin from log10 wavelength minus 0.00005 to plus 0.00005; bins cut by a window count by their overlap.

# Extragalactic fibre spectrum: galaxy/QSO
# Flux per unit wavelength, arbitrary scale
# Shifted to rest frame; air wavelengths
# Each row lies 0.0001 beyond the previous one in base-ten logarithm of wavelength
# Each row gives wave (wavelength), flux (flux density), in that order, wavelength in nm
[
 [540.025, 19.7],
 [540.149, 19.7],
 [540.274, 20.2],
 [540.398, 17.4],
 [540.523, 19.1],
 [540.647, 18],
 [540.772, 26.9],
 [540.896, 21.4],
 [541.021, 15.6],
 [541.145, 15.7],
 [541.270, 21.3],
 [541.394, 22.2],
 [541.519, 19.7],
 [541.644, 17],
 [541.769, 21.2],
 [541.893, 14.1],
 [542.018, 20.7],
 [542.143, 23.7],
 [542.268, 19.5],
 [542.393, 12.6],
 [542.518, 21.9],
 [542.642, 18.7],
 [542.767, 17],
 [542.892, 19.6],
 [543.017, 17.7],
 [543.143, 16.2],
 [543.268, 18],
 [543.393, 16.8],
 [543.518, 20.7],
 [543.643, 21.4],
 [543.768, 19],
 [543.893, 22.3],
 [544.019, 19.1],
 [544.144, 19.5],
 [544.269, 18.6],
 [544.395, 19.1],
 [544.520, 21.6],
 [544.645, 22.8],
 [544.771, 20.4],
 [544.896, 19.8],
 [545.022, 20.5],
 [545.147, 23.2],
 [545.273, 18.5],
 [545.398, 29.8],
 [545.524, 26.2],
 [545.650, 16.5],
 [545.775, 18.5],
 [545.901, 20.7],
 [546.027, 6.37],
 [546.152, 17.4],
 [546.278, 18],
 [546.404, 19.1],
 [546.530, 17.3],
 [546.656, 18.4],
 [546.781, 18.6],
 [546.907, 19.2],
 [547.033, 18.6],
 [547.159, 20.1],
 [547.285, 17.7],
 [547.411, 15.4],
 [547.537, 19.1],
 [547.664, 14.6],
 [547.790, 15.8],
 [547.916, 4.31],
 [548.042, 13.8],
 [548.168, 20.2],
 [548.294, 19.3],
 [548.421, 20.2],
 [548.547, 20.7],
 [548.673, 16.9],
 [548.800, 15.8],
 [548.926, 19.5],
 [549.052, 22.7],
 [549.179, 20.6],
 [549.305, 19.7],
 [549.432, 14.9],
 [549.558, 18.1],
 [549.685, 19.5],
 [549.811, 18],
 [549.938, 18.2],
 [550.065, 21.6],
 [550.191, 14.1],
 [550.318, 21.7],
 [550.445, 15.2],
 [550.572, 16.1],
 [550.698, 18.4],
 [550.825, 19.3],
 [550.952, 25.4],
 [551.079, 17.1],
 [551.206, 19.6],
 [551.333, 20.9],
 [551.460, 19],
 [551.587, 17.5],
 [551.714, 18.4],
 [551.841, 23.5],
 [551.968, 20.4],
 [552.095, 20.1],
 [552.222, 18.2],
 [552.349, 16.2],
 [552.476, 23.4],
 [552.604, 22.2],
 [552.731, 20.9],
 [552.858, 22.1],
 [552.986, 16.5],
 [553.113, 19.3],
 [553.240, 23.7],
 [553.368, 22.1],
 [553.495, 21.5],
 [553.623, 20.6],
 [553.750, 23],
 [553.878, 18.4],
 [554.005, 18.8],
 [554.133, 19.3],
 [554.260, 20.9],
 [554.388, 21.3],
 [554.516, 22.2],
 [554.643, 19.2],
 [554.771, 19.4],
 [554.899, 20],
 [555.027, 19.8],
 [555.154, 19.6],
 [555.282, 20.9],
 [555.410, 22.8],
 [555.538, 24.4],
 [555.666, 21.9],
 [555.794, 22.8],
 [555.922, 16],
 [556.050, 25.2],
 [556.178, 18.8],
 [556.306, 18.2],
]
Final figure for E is 1.3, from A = 16.8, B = 21.7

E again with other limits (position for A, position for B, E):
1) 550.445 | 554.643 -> 1.3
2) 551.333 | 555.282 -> 1.0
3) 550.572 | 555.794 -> 1.4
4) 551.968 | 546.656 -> 0.9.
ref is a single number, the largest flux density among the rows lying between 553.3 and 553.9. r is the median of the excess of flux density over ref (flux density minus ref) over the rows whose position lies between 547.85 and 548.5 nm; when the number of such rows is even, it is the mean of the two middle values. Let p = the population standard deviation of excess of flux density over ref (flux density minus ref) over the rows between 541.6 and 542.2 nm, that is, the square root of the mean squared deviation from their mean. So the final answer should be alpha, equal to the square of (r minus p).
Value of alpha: 50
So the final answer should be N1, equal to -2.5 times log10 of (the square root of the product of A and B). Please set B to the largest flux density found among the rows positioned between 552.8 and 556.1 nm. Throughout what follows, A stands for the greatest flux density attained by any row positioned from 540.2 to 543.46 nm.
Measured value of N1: -3.54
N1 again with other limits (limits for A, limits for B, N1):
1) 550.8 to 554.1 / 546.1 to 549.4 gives -3.45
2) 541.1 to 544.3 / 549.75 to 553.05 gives -3.47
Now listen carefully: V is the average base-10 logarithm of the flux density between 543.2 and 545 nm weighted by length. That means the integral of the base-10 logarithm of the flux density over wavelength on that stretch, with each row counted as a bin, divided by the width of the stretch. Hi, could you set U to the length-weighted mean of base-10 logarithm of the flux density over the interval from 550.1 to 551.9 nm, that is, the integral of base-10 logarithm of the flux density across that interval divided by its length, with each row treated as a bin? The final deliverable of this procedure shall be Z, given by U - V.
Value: -0.02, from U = 1.27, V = 1.30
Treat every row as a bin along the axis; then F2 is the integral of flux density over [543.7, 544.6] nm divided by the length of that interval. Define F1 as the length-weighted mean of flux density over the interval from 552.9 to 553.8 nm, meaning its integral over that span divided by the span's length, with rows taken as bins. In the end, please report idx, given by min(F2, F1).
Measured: 20.0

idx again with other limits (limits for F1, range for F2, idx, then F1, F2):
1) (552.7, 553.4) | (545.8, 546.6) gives 16.6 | 20.7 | 16.6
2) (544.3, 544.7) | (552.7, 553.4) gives 20.7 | 20.9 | 20.7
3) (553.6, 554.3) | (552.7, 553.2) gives 19.8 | 20.1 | 19.8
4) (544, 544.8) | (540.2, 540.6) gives 18.9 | 20.2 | 18.9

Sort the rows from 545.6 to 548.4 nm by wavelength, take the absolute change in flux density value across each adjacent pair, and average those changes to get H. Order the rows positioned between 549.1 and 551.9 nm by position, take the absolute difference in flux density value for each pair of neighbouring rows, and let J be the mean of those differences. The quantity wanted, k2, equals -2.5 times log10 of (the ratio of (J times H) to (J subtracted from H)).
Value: -3.5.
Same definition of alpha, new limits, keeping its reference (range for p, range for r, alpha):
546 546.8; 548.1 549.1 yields 53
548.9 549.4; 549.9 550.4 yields 19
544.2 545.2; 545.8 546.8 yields 40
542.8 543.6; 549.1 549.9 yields 33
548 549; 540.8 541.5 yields 16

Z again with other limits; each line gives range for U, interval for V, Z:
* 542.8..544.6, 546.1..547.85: 0.03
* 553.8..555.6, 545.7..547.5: 0.08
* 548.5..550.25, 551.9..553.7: -0.04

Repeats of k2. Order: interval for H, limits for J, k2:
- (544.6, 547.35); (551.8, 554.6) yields -1.8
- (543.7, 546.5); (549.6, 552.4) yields -3.2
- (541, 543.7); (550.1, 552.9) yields -3.6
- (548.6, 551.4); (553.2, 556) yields -1.2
